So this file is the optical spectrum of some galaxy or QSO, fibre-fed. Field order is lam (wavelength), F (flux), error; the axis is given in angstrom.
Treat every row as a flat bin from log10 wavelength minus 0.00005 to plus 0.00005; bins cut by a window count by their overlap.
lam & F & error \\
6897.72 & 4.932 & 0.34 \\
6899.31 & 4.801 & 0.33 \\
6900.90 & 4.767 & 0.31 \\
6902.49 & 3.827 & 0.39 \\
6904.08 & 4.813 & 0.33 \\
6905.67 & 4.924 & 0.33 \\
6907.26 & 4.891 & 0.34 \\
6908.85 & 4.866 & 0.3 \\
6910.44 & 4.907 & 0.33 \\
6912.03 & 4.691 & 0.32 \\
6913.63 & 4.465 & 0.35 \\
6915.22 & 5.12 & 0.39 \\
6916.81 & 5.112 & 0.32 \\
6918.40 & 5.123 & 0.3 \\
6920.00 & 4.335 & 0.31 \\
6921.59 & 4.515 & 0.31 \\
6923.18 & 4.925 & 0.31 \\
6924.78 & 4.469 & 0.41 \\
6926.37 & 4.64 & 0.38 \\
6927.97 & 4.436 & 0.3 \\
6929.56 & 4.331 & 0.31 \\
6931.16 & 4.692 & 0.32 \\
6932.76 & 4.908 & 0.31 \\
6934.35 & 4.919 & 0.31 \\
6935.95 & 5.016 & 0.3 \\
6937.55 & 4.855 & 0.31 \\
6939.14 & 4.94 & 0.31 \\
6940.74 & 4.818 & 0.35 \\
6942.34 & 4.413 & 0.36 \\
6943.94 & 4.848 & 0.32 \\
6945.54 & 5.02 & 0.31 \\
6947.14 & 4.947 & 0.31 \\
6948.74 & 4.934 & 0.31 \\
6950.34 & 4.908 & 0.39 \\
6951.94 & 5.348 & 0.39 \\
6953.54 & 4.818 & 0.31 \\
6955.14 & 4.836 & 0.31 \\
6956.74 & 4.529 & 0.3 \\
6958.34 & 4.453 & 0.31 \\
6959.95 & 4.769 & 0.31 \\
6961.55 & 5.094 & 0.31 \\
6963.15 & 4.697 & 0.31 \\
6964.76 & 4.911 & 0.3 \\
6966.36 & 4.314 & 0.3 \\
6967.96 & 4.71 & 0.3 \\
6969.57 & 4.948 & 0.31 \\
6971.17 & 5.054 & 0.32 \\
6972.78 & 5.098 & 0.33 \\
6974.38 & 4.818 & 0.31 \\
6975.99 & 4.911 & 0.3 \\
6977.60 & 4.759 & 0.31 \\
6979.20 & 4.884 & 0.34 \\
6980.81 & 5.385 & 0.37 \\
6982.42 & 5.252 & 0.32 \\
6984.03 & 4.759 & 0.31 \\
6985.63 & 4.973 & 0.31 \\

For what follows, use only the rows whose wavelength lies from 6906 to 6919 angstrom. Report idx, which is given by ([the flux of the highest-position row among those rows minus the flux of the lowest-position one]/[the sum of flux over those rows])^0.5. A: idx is 0.077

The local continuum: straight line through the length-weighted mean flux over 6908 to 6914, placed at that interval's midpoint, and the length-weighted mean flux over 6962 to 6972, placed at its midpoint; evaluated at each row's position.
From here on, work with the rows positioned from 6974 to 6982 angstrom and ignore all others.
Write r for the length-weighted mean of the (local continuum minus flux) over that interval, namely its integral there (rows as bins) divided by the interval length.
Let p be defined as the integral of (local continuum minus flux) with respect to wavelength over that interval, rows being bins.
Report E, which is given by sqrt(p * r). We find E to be 0.51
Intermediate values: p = -1.5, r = -0.18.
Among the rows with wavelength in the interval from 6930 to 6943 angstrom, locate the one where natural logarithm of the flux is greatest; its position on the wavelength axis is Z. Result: 6935.95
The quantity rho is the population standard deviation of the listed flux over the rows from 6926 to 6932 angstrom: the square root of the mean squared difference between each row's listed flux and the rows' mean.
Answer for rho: 0.15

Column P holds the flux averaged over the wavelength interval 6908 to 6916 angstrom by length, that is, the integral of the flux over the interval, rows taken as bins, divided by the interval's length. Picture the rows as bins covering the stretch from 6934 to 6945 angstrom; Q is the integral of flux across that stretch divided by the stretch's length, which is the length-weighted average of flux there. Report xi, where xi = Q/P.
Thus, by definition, 1.00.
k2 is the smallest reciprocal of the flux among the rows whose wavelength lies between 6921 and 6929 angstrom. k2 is 0.203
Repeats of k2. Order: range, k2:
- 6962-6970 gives 0.202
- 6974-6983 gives 0.186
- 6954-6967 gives 0.196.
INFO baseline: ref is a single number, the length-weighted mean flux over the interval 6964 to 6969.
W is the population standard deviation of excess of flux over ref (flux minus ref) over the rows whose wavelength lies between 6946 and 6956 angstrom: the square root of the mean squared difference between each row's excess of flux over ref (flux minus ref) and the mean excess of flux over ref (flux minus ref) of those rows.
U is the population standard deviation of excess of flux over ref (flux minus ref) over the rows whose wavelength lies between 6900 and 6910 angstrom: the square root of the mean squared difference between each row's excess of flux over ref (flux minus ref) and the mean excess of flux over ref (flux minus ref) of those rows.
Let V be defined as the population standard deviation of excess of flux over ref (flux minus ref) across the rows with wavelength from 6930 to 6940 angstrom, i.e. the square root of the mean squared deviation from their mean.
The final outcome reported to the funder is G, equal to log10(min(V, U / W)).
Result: -1.0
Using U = 0.39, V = 0.10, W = 0.178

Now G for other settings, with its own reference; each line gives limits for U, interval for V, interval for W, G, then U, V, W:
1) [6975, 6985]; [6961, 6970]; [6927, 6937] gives -0.6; 0.24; 0.25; 0.257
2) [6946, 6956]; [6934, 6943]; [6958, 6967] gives -0.7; 0.18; 0.20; 0.263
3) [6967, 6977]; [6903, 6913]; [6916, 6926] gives -1.1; 0.13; 0.08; 0.318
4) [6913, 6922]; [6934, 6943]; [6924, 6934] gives -0.7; 0.34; 0.20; 0.191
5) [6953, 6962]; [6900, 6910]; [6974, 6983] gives -0.4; 0.21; 0.39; 0.232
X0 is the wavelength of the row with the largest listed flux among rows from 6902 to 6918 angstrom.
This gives 6915.22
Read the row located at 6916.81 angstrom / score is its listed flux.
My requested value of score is 5.112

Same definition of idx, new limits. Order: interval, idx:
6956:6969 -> 0.069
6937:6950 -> 0.045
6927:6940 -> 0.115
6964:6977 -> 0.000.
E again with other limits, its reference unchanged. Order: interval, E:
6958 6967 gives 0.17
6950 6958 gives 0.24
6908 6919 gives 0.48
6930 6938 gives 0.26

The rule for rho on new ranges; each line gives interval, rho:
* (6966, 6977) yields 0.25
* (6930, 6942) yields 0.10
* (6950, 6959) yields 0.29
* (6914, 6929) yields 0.31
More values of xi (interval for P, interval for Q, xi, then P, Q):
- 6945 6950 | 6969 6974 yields 1.01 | 5.0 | 5.03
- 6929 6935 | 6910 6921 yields 1.02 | 4.7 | 4.81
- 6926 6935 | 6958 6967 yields 1.02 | 4.7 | 4.72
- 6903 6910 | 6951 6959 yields 0.99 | 4.8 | 4.81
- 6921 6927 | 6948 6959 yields 1.04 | 4.6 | 4.84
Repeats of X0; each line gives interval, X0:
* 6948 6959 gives 6951.94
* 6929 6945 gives 6935.95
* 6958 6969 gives 6961.55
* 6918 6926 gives 6918.40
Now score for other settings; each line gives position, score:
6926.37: 4.64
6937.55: 4.855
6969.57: 4.948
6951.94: 5.348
